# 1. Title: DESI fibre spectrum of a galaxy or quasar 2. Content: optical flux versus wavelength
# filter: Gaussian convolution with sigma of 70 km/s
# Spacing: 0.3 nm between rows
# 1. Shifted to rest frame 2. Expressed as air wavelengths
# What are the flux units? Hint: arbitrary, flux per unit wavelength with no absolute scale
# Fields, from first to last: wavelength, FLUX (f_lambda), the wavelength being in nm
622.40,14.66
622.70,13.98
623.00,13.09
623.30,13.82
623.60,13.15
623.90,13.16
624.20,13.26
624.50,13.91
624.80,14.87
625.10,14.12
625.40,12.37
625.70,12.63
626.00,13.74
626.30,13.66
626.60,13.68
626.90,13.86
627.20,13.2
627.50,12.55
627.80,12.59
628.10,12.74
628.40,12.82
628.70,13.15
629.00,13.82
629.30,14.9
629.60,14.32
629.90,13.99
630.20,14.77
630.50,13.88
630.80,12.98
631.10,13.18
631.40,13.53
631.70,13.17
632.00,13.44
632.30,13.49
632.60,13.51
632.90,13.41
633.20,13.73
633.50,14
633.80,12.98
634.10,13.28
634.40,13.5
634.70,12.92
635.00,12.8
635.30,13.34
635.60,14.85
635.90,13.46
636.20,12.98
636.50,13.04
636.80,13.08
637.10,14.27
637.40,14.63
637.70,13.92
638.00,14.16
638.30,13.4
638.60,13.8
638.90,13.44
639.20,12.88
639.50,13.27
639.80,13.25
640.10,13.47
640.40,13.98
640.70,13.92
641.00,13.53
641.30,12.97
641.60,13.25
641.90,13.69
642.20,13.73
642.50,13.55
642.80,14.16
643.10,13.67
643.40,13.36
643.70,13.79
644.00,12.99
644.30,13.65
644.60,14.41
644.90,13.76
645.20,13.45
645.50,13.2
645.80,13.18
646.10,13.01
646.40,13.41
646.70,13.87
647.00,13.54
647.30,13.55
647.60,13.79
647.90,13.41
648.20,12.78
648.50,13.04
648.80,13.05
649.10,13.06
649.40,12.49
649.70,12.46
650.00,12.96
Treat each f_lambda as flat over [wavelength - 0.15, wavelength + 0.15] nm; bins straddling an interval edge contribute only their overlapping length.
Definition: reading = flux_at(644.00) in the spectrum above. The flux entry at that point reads 12.99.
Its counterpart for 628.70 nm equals 13.15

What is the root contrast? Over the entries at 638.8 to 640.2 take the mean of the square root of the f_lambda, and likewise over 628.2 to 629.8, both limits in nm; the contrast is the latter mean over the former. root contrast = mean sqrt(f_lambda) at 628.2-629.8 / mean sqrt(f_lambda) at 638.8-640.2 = 1.02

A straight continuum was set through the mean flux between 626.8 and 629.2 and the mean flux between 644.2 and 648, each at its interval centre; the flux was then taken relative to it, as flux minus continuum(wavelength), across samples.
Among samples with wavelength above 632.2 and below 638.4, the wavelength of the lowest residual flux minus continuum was 635.00 nm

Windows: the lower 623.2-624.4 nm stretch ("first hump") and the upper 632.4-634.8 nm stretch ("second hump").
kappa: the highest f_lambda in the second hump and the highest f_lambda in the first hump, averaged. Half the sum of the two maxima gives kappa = 13.91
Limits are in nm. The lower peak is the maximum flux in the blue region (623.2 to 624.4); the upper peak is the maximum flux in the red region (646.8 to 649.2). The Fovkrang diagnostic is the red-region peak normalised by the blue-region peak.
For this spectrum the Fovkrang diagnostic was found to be 1.00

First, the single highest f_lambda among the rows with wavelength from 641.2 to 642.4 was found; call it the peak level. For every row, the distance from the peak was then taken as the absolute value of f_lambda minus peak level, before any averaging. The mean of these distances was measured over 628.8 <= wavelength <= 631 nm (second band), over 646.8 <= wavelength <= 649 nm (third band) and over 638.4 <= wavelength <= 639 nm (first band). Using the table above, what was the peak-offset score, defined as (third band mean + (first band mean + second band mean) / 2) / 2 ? 0.41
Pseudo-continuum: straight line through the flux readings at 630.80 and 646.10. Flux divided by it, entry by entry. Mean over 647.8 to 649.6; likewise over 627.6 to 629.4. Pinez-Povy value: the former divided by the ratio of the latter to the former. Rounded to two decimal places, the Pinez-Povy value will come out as 0.97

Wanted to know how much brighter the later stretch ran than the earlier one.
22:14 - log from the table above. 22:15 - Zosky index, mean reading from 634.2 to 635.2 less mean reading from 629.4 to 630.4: -1.3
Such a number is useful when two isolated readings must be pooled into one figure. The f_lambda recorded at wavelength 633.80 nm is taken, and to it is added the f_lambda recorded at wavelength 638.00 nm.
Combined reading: 27.1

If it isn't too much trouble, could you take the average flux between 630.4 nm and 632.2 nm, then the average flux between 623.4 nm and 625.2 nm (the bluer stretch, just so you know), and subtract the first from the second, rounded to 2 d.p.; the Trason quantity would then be 0.38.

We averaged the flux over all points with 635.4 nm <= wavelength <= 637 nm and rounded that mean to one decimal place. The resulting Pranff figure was 13.5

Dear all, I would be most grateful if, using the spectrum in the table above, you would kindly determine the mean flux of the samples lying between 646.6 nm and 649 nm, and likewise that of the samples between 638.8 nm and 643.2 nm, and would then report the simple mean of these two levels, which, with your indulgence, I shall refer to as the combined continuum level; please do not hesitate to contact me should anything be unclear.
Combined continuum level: 13.4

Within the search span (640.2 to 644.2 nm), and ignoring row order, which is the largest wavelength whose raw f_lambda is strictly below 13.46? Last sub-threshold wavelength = 644.00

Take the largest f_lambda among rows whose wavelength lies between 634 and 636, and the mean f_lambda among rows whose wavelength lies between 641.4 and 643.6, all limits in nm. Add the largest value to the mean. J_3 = 28.5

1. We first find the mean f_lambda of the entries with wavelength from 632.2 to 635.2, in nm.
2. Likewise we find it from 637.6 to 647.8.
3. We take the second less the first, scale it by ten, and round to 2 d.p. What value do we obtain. 1.97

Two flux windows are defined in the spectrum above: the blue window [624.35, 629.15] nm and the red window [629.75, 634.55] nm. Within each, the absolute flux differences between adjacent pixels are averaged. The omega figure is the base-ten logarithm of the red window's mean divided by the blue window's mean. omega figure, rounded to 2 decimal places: -0.10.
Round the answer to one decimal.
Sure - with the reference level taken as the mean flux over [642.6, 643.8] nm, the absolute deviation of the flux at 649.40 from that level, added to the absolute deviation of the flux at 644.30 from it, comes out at 1.3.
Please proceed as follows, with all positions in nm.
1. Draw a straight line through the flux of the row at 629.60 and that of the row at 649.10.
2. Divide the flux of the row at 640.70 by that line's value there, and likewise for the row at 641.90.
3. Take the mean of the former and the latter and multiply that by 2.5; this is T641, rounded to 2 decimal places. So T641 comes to 2.54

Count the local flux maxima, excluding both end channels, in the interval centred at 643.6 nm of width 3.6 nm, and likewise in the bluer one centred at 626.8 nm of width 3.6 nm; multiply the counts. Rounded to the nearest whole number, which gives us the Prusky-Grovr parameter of 8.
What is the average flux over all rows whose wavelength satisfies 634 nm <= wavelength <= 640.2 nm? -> 13.5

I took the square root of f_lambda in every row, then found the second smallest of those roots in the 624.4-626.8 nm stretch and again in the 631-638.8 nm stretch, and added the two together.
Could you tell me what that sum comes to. 7.15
